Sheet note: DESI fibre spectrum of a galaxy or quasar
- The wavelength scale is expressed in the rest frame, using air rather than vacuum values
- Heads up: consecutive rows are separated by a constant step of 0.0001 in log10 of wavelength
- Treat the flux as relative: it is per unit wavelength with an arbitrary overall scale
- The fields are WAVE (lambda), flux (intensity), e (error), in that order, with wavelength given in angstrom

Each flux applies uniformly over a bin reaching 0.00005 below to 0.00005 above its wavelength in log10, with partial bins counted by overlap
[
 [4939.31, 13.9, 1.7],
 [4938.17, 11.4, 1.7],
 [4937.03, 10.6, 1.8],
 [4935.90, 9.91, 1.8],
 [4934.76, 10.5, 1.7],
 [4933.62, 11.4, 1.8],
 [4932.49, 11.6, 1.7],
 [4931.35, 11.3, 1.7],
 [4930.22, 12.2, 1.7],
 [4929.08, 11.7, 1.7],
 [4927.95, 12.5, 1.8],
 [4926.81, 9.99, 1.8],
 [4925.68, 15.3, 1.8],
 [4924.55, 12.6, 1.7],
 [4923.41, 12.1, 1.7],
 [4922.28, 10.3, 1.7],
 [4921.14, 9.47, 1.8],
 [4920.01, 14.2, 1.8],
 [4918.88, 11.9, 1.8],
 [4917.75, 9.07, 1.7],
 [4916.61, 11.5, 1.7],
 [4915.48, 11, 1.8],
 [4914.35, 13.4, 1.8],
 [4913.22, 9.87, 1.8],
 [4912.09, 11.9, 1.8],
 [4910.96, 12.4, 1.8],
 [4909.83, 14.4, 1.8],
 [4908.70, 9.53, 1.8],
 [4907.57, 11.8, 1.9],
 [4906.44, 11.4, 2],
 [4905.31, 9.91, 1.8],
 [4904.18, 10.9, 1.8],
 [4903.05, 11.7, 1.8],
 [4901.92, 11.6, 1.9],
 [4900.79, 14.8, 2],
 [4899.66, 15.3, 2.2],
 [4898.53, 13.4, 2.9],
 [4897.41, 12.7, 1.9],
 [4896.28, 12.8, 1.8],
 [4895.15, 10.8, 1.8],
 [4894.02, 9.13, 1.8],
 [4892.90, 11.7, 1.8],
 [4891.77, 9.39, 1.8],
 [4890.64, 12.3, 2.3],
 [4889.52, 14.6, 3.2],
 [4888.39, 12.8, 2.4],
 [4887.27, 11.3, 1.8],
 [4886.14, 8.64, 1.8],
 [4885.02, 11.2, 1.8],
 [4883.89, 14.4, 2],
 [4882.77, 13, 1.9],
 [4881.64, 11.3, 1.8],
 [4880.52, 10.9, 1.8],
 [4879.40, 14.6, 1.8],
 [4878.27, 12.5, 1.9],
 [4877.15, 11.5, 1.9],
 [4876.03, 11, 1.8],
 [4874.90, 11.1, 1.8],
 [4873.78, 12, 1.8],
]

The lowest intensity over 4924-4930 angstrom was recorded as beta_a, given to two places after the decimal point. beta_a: 9.99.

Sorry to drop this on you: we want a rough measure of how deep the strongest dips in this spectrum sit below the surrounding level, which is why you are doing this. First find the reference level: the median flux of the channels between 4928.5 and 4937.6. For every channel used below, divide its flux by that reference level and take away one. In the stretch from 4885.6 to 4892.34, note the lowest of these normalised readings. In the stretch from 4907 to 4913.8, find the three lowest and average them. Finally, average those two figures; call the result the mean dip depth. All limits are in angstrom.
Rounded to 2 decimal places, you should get -0.16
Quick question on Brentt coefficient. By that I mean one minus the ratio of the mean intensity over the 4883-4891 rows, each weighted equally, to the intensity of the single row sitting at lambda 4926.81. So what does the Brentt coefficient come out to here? -0.22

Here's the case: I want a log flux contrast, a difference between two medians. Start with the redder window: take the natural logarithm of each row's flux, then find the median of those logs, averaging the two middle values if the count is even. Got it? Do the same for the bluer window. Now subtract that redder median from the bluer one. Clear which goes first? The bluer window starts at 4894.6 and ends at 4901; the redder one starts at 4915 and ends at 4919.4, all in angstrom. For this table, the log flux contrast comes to 0.15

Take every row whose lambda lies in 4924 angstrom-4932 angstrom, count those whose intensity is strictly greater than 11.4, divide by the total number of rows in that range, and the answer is 0.71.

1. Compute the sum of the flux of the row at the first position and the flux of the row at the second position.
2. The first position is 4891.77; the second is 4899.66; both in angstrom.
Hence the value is 24.7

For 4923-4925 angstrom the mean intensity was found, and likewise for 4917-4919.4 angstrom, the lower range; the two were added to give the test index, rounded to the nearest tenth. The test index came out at 22.8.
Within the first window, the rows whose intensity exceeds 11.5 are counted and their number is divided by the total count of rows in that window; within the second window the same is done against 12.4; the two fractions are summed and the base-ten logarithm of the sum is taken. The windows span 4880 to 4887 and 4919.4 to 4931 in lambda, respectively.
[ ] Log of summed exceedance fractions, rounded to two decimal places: -0.13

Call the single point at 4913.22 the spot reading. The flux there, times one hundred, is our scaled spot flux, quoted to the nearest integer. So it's 987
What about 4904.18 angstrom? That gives 1090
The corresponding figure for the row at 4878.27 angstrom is 1250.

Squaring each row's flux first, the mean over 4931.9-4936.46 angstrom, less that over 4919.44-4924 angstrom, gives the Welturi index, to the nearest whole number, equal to -18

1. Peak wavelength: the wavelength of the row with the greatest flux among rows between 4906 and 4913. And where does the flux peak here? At 4909.83 angstrom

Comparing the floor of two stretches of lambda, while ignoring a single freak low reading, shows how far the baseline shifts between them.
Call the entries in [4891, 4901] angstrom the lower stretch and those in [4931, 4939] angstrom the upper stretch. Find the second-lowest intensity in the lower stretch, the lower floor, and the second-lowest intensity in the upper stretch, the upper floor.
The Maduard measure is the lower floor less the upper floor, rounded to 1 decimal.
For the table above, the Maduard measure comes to -1.1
